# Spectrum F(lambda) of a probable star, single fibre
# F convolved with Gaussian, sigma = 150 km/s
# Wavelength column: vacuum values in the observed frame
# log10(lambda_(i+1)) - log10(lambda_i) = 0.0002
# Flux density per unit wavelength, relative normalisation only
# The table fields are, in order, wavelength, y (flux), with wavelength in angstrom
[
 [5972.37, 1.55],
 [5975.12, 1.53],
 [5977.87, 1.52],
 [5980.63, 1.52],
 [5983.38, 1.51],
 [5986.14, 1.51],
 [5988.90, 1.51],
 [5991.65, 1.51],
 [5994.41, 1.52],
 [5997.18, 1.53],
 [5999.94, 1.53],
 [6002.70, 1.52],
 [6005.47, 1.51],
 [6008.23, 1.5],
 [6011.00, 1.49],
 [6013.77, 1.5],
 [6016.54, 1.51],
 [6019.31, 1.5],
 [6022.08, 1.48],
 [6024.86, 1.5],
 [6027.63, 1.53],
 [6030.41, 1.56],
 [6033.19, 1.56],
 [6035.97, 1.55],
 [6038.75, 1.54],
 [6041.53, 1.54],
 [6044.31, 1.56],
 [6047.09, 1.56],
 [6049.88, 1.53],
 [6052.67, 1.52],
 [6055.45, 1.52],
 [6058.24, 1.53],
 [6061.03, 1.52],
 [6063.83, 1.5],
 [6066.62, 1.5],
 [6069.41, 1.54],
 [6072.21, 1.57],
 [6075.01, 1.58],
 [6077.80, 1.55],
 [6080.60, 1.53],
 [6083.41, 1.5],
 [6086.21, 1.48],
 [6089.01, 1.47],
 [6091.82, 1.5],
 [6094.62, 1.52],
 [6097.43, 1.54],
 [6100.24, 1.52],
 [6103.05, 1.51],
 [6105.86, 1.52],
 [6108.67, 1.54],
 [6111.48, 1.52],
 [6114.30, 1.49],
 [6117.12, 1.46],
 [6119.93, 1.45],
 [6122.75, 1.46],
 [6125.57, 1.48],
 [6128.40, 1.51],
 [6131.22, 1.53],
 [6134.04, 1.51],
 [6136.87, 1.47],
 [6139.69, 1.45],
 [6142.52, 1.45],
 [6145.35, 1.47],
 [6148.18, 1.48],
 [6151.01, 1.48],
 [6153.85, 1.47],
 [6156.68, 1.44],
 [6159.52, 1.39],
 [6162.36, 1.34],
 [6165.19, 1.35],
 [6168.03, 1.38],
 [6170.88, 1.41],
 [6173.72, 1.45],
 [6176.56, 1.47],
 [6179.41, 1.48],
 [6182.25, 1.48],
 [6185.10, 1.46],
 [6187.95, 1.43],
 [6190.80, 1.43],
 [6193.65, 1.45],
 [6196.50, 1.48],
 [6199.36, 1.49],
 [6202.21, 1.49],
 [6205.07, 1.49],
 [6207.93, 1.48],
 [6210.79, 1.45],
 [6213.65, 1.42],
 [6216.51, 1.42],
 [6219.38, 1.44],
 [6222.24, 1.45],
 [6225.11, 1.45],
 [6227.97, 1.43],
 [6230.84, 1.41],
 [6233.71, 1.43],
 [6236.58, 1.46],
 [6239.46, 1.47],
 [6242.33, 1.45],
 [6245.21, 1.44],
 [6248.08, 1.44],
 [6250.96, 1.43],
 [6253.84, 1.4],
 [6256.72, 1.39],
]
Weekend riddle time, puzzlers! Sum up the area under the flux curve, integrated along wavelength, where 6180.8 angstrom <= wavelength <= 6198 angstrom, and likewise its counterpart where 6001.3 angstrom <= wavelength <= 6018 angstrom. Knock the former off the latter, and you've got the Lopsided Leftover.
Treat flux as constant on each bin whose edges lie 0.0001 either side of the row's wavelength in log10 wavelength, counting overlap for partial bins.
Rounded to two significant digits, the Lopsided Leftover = 0.11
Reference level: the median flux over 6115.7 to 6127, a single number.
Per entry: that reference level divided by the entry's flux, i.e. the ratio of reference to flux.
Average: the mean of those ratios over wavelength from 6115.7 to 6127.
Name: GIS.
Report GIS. 0.998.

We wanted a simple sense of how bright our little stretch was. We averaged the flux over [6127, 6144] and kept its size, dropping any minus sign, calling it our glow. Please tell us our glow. 1.487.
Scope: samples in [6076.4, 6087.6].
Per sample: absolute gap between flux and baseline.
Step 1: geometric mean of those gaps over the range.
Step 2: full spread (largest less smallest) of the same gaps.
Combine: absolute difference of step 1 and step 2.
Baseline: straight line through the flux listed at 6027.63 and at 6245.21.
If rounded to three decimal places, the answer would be 0.014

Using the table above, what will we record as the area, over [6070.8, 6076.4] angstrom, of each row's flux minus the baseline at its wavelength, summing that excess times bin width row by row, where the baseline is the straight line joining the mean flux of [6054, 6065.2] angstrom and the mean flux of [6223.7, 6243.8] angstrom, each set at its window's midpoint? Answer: 0.4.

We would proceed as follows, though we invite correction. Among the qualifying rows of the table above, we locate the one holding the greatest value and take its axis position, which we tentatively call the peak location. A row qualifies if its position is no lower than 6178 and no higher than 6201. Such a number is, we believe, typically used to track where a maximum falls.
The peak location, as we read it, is 6199.36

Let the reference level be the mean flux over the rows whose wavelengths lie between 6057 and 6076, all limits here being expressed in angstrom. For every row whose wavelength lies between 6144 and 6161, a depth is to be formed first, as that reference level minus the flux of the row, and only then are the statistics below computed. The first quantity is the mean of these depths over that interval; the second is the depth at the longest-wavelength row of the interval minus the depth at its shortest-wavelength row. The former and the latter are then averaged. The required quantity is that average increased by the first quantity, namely 0.16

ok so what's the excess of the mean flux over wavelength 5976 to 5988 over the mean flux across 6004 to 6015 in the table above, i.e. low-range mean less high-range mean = 0.015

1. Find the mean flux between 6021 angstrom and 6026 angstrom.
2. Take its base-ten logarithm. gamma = 0.173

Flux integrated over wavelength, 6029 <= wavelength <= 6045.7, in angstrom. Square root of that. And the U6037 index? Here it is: 5.1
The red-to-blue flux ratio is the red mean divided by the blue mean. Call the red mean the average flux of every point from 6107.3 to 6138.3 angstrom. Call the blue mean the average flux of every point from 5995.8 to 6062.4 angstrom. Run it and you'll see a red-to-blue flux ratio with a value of 0.979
